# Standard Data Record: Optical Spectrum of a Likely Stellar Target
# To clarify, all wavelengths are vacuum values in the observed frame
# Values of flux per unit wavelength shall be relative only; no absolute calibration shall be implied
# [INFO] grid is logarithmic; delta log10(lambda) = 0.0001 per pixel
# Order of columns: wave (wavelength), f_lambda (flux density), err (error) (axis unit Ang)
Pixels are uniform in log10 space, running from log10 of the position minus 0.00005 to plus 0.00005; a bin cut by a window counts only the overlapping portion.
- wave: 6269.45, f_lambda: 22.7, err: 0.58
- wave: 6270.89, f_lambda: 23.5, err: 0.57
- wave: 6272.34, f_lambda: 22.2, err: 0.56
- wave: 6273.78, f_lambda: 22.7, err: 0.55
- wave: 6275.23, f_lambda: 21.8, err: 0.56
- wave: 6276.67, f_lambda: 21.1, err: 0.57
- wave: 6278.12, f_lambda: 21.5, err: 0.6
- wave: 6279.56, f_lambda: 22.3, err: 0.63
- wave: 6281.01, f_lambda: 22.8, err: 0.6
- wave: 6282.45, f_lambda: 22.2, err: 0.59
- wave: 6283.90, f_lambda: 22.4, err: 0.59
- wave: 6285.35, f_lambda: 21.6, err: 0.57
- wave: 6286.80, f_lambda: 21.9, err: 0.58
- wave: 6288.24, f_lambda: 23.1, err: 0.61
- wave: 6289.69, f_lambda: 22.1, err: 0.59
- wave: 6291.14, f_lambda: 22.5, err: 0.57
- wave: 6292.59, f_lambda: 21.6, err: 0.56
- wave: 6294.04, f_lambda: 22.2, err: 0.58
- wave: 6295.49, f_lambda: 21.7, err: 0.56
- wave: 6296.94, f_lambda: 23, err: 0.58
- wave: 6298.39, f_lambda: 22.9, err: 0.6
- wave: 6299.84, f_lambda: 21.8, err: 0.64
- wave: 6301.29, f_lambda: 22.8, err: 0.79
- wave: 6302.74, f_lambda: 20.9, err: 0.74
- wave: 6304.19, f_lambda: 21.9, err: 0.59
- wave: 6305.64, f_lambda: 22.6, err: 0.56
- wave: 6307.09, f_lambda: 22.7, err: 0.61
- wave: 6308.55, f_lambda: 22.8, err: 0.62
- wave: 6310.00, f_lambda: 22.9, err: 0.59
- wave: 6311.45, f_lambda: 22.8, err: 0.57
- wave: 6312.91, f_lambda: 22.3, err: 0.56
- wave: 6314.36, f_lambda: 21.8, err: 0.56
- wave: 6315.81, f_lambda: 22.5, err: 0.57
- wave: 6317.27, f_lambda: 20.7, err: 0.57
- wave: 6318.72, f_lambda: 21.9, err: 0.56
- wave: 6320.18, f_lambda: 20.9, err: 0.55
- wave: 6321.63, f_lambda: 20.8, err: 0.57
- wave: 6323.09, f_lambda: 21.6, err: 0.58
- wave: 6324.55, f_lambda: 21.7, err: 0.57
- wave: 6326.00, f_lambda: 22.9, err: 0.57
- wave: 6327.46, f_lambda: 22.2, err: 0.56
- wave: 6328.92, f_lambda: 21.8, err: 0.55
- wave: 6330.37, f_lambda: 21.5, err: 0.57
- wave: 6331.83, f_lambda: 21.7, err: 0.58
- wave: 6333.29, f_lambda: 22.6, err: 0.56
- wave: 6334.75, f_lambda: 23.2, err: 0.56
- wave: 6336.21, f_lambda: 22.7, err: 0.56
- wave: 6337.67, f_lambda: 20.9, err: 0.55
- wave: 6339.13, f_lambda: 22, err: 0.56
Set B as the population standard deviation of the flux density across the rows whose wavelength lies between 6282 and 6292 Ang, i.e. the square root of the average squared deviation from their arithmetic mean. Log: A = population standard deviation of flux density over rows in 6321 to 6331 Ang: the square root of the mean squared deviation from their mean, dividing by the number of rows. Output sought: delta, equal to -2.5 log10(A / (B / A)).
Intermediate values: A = 0.60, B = 0.44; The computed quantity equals 0.23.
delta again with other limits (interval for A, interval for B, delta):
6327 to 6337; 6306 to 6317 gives 0.09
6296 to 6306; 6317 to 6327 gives 0.38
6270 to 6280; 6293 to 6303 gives 0.30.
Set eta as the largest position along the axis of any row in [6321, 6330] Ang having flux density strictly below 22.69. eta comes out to 6328.92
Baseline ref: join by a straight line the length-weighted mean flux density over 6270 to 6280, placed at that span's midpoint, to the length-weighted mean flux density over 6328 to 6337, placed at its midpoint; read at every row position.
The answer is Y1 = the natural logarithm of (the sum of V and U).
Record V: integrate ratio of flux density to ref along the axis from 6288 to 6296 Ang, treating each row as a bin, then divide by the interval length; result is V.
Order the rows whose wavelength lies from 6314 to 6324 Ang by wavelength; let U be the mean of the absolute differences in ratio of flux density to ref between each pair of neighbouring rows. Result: 0.039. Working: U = 0.042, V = 0.998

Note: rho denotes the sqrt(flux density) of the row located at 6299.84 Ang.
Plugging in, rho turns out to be 4.67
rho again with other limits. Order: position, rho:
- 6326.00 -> 4.79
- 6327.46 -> 4.71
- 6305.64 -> 4.75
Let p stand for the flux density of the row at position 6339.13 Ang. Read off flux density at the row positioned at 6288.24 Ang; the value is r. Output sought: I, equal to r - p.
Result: 1.1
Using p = 22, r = 23.1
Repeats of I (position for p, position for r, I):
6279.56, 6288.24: 0.8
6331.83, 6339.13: 0.3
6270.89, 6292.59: -1.9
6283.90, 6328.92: -0.6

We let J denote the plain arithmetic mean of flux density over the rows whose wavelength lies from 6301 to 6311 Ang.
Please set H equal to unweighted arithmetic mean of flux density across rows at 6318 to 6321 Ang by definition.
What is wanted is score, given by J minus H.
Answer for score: 1.0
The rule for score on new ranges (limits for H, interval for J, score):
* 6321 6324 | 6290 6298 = 1.0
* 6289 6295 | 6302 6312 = 0.3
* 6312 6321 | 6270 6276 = 0.9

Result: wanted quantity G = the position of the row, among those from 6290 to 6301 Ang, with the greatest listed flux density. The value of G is 6296.94 Ang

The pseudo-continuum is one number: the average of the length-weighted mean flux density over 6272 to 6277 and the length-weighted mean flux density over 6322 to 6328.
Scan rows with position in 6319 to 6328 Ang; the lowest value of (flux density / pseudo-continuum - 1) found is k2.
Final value -0.055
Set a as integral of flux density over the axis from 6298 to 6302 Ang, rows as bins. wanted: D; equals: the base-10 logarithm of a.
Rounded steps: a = 90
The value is 1.95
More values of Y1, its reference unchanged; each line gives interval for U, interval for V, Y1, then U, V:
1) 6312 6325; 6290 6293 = 0.030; 0.035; 0.995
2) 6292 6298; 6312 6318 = 0.020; 0.036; 0.984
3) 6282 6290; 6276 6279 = -0.005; 0.032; 0.964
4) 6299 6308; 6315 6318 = 0.016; 0.042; 0.974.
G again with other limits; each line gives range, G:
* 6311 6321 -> 6311.45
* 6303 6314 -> 6310.00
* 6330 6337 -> 6334.75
